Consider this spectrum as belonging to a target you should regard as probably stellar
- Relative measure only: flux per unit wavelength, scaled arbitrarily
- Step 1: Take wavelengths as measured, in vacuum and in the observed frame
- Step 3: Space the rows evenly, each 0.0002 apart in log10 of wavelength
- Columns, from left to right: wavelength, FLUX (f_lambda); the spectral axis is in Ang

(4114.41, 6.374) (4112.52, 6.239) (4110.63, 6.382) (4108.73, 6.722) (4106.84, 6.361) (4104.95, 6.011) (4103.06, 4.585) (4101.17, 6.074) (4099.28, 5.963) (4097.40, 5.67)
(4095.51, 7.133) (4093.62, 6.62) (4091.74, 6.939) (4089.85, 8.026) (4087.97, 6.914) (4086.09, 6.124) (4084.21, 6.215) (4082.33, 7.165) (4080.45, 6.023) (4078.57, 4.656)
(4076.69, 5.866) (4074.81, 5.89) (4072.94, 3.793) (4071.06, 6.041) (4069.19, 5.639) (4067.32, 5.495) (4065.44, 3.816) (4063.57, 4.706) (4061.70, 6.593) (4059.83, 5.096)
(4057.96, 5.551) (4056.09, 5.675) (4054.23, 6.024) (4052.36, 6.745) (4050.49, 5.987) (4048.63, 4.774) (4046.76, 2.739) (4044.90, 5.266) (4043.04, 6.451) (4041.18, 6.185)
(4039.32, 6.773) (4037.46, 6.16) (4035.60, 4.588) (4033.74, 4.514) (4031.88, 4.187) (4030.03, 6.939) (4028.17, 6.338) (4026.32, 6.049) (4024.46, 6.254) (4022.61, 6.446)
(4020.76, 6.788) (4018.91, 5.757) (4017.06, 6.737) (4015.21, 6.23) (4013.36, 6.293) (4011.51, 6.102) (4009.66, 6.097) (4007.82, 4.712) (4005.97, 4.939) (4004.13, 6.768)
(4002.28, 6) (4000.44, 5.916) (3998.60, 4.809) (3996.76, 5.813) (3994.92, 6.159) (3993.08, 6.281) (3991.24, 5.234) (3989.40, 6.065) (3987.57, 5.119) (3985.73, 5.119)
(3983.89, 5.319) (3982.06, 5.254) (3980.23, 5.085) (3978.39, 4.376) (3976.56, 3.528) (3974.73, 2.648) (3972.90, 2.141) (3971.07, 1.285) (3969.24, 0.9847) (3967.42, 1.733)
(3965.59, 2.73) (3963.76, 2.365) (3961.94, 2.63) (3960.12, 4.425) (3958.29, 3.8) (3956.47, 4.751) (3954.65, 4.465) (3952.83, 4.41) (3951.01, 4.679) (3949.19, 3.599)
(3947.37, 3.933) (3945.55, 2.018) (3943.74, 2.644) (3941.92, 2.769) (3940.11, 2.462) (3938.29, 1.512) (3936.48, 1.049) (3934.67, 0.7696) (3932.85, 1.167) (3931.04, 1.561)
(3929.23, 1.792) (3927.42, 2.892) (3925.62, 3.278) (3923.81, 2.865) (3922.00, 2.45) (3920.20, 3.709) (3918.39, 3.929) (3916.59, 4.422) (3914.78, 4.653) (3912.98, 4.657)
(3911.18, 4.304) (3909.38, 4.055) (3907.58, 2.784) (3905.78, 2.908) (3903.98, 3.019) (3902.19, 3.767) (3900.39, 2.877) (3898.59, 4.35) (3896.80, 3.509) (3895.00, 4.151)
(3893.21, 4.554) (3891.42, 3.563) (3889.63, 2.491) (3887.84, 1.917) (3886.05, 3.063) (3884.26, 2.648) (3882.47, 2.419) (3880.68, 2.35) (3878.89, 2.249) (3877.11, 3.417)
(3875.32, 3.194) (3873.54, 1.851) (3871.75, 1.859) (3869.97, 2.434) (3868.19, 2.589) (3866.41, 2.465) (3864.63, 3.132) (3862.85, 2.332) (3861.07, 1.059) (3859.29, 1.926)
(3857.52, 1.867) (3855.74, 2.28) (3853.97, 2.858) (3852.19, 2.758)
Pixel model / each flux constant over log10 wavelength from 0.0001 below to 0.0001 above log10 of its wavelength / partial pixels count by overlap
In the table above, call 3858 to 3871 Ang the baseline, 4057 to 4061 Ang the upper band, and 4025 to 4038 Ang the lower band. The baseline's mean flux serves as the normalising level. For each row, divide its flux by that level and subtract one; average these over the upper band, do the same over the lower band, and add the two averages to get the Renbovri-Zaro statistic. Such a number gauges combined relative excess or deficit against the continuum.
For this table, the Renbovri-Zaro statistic 2.8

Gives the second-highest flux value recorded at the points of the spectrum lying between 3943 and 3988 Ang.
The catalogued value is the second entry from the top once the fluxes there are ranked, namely 5.254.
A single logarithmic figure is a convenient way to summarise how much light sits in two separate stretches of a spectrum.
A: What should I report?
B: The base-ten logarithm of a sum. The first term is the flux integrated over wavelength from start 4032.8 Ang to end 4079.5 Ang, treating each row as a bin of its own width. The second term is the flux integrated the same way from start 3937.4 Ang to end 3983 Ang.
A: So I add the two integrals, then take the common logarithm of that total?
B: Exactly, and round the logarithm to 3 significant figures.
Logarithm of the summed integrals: 2.60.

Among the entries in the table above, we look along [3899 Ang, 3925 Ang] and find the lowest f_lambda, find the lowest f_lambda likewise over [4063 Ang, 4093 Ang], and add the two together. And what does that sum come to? 6.2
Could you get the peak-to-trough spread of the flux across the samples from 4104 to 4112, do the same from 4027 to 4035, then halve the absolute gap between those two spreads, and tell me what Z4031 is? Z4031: 1.02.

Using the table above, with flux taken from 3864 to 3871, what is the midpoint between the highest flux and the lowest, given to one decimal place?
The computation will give 2.8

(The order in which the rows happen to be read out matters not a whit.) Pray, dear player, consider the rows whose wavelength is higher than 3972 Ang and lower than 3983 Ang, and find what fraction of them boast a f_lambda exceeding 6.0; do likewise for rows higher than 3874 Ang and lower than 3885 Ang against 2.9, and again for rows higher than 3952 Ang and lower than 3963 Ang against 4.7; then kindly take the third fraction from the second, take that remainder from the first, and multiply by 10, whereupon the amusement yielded -1.7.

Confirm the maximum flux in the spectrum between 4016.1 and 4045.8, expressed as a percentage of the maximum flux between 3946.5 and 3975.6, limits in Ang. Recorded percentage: 146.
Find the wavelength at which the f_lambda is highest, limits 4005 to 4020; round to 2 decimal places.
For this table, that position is 4017.06 Ang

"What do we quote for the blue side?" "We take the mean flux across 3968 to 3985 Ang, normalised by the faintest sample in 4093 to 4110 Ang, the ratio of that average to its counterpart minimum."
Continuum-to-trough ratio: 0.74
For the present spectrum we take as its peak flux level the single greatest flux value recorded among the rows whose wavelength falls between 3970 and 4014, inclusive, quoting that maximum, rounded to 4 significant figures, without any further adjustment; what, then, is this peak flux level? 6.768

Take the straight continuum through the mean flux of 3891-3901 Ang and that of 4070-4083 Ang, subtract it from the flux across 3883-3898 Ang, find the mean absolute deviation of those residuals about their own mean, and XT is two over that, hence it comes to 3.0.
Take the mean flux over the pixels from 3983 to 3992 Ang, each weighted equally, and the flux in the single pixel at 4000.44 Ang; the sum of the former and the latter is 11.3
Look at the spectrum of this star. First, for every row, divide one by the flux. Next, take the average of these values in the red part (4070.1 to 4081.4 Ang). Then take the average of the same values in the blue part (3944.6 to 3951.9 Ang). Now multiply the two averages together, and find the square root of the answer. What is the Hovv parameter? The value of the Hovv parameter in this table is 0.244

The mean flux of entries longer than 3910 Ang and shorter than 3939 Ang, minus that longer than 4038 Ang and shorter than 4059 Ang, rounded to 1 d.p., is -2.8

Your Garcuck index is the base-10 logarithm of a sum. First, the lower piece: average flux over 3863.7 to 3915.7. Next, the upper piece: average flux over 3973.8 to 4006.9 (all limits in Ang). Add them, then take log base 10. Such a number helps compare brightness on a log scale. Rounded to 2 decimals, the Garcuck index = 0.92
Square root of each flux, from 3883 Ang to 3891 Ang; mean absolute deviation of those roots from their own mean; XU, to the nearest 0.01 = 0.10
